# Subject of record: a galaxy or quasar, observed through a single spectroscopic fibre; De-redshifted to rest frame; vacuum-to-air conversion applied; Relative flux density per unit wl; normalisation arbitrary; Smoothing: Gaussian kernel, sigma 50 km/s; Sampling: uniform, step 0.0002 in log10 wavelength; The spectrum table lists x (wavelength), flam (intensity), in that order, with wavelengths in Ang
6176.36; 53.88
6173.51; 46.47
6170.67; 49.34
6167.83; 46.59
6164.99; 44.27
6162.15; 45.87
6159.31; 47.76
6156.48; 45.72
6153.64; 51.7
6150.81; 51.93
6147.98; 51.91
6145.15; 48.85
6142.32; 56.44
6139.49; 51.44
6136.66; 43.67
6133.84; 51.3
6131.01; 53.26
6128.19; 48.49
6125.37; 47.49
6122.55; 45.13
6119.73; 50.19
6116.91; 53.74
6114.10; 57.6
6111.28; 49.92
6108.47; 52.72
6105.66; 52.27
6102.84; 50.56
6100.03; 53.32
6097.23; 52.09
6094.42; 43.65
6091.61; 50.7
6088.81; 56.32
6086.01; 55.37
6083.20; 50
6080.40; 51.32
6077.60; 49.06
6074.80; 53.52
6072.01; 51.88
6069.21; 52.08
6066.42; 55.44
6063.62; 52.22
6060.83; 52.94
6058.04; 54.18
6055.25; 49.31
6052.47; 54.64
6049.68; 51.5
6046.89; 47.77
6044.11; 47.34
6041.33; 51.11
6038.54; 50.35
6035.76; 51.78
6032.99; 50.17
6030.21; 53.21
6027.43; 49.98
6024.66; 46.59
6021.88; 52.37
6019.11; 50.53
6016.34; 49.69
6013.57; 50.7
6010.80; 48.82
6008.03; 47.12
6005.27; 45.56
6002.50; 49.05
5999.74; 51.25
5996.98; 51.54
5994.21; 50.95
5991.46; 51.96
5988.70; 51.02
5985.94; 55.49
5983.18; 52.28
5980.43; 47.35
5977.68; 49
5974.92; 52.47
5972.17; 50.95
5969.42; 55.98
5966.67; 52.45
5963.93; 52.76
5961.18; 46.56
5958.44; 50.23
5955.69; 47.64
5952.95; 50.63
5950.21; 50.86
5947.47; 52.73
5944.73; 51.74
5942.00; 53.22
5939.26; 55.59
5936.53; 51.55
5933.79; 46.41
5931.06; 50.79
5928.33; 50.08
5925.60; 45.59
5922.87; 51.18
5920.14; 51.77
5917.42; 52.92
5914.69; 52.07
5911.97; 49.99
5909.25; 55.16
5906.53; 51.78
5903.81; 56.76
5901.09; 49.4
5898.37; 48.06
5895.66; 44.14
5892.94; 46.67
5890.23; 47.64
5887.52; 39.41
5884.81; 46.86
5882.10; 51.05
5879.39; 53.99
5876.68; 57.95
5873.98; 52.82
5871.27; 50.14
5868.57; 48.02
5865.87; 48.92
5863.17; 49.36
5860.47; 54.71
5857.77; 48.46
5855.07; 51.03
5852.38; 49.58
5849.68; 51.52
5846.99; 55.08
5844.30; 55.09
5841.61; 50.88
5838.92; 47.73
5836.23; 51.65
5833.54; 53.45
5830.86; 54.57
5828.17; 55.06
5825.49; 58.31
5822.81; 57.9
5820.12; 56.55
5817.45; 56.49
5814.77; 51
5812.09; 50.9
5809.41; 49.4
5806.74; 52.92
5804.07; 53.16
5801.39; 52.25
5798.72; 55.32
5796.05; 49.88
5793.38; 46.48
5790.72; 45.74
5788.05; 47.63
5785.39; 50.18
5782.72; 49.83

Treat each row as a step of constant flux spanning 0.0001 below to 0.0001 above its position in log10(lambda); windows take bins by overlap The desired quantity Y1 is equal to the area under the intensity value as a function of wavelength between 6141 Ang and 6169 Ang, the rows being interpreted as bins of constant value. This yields 1375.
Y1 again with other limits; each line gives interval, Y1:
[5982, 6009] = 1368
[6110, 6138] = 1403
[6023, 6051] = 1400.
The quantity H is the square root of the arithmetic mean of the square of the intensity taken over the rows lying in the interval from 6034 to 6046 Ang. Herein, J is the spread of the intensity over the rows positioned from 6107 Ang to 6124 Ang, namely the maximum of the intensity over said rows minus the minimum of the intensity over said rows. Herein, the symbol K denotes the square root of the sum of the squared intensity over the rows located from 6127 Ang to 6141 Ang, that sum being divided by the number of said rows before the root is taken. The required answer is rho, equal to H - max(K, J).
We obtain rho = 0.4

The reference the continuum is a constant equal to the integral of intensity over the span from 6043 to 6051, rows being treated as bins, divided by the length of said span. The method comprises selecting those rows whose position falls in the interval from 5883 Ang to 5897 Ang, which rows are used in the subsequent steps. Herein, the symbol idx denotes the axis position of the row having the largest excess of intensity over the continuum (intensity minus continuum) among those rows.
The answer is 5890.23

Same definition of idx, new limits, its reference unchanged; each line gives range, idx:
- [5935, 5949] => 5939.26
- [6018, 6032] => 6030.21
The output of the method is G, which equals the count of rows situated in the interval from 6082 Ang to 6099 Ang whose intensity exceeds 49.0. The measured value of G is 5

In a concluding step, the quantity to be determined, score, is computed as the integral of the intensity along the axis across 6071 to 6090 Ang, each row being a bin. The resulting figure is 997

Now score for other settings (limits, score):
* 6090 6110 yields 1016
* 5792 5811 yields 975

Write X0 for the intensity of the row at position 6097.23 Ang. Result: 52.09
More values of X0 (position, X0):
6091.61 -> 50.7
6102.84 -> 50.56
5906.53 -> 51.78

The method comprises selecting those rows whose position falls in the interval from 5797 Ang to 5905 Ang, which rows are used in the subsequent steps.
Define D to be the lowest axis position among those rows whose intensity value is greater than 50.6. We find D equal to 5798.72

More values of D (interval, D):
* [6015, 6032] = 6021.88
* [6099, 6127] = 6100.03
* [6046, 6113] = 6049.68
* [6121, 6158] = 6131.01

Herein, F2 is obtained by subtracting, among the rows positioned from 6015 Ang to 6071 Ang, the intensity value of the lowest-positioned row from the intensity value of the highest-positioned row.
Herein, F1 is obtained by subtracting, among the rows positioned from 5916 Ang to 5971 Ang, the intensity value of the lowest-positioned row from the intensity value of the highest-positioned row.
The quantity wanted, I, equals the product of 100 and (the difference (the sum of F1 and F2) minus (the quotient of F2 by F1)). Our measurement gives 467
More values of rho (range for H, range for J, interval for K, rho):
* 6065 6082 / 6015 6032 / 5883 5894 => 7.0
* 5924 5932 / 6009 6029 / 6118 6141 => -0.1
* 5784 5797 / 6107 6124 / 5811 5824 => -6.6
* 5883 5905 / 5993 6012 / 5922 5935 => -1.3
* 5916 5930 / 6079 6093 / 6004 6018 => 2.0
